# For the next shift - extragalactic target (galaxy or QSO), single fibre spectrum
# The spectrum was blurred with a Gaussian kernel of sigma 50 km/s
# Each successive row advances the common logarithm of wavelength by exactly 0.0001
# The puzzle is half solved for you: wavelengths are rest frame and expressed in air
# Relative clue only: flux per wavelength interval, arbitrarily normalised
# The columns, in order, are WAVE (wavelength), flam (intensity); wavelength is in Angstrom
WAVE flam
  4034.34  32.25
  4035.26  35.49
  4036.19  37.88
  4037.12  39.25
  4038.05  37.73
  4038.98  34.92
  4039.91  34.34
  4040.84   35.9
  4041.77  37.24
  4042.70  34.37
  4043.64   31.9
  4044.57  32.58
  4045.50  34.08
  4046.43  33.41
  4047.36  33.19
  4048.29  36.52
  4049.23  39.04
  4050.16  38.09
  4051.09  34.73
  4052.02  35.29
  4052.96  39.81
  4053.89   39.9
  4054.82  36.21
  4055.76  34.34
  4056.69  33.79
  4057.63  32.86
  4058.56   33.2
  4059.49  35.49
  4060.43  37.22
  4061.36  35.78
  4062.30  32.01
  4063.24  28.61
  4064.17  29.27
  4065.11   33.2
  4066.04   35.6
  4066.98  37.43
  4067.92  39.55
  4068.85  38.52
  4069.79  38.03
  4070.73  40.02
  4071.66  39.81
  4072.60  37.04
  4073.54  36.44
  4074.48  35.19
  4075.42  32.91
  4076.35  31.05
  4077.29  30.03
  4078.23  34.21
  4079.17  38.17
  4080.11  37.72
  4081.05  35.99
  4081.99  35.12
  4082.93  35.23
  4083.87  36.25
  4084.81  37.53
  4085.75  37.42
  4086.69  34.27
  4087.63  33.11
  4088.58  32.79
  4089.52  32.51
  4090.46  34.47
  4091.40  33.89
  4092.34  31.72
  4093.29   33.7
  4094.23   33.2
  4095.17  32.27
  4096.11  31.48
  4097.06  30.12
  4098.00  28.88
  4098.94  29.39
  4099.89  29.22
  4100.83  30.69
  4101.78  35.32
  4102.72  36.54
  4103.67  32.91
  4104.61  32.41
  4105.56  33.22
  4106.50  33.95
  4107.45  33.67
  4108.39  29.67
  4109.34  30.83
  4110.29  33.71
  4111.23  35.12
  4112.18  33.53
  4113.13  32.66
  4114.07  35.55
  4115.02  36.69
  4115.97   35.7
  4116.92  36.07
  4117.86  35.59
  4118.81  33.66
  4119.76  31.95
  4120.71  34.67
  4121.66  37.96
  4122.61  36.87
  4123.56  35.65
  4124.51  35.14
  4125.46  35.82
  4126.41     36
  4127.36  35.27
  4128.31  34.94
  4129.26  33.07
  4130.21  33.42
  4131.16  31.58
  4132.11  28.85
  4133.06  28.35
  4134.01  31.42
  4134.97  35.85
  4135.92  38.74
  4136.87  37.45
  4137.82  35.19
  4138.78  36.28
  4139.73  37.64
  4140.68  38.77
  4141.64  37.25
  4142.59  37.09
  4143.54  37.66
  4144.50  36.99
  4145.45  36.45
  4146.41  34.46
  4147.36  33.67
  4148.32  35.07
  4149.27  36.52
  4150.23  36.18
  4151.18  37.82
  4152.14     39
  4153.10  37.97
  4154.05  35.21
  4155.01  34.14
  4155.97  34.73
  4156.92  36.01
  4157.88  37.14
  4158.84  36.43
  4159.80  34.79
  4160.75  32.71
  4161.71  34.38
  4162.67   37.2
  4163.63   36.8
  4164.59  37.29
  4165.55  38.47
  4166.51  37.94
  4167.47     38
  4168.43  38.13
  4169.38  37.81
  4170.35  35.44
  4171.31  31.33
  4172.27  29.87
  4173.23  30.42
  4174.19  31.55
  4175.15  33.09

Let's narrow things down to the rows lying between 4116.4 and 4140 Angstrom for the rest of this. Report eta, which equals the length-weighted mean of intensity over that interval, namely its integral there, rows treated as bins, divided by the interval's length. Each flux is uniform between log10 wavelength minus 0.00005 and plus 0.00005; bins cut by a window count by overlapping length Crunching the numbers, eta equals 34.7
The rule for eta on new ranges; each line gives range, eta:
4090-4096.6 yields 32.9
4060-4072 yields 35.7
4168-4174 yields 33.7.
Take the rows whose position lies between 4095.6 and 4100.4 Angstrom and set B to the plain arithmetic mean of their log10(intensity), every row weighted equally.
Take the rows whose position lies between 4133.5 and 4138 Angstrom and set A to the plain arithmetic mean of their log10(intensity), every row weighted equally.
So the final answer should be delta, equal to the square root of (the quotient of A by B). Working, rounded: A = 1.55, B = 1.47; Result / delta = 1.03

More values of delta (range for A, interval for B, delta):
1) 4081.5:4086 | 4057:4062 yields 1.01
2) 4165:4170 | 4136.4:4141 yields 1.00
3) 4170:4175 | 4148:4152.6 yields 0.98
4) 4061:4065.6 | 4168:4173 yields 0.99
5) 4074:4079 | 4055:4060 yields 0.99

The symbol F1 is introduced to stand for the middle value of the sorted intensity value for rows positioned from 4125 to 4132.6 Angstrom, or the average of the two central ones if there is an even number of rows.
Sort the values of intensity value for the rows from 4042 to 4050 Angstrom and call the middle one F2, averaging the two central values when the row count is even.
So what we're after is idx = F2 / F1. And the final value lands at 0.99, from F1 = 34.2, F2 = 34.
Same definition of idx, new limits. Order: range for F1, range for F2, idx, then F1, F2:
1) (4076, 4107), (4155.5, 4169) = 1.11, 33.2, 37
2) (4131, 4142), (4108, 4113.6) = 0.92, 36.1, 33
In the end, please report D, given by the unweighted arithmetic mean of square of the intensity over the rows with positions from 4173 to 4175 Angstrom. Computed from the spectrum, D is 960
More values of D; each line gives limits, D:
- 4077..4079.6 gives 1176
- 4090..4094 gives 1120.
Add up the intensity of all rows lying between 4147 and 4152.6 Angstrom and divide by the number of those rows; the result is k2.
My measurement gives 36.4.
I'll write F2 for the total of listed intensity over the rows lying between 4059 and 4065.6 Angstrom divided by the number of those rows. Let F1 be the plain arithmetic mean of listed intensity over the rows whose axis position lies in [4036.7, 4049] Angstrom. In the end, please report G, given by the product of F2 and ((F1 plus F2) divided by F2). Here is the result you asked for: 68.1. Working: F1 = 35.0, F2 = 33.1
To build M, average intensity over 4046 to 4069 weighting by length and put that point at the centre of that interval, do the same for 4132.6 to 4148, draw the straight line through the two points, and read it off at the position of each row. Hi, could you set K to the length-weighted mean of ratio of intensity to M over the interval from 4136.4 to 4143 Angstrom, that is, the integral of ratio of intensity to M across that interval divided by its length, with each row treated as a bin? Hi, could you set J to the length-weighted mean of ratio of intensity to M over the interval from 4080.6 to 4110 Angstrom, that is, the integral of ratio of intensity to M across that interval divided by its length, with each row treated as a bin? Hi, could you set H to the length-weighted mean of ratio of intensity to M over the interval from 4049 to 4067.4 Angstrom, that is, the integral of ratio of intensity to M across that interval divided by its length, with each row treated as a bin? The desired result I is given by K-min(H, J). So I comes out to 0.10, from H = 0.993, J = 0.93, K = 1.04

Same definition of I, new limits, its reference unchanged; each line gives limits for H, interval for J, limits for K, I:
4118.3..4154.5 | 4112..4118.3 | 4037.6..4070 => 0.01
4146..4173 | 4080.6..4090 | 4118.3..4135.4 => -0.04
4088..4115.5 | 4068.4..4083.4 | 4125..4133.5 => 0.00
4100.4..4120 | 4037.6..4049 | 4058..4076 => 0.06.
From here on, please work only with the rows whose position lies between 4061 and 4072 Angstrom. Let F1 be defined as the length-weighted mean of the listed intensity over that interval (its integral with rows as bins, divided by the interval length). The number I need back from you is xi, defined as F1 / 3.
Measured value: 11.9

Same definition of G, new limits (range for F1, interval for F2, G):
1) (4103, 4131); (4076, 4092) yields 69.0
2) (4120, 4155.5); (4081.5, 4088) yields 71.1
